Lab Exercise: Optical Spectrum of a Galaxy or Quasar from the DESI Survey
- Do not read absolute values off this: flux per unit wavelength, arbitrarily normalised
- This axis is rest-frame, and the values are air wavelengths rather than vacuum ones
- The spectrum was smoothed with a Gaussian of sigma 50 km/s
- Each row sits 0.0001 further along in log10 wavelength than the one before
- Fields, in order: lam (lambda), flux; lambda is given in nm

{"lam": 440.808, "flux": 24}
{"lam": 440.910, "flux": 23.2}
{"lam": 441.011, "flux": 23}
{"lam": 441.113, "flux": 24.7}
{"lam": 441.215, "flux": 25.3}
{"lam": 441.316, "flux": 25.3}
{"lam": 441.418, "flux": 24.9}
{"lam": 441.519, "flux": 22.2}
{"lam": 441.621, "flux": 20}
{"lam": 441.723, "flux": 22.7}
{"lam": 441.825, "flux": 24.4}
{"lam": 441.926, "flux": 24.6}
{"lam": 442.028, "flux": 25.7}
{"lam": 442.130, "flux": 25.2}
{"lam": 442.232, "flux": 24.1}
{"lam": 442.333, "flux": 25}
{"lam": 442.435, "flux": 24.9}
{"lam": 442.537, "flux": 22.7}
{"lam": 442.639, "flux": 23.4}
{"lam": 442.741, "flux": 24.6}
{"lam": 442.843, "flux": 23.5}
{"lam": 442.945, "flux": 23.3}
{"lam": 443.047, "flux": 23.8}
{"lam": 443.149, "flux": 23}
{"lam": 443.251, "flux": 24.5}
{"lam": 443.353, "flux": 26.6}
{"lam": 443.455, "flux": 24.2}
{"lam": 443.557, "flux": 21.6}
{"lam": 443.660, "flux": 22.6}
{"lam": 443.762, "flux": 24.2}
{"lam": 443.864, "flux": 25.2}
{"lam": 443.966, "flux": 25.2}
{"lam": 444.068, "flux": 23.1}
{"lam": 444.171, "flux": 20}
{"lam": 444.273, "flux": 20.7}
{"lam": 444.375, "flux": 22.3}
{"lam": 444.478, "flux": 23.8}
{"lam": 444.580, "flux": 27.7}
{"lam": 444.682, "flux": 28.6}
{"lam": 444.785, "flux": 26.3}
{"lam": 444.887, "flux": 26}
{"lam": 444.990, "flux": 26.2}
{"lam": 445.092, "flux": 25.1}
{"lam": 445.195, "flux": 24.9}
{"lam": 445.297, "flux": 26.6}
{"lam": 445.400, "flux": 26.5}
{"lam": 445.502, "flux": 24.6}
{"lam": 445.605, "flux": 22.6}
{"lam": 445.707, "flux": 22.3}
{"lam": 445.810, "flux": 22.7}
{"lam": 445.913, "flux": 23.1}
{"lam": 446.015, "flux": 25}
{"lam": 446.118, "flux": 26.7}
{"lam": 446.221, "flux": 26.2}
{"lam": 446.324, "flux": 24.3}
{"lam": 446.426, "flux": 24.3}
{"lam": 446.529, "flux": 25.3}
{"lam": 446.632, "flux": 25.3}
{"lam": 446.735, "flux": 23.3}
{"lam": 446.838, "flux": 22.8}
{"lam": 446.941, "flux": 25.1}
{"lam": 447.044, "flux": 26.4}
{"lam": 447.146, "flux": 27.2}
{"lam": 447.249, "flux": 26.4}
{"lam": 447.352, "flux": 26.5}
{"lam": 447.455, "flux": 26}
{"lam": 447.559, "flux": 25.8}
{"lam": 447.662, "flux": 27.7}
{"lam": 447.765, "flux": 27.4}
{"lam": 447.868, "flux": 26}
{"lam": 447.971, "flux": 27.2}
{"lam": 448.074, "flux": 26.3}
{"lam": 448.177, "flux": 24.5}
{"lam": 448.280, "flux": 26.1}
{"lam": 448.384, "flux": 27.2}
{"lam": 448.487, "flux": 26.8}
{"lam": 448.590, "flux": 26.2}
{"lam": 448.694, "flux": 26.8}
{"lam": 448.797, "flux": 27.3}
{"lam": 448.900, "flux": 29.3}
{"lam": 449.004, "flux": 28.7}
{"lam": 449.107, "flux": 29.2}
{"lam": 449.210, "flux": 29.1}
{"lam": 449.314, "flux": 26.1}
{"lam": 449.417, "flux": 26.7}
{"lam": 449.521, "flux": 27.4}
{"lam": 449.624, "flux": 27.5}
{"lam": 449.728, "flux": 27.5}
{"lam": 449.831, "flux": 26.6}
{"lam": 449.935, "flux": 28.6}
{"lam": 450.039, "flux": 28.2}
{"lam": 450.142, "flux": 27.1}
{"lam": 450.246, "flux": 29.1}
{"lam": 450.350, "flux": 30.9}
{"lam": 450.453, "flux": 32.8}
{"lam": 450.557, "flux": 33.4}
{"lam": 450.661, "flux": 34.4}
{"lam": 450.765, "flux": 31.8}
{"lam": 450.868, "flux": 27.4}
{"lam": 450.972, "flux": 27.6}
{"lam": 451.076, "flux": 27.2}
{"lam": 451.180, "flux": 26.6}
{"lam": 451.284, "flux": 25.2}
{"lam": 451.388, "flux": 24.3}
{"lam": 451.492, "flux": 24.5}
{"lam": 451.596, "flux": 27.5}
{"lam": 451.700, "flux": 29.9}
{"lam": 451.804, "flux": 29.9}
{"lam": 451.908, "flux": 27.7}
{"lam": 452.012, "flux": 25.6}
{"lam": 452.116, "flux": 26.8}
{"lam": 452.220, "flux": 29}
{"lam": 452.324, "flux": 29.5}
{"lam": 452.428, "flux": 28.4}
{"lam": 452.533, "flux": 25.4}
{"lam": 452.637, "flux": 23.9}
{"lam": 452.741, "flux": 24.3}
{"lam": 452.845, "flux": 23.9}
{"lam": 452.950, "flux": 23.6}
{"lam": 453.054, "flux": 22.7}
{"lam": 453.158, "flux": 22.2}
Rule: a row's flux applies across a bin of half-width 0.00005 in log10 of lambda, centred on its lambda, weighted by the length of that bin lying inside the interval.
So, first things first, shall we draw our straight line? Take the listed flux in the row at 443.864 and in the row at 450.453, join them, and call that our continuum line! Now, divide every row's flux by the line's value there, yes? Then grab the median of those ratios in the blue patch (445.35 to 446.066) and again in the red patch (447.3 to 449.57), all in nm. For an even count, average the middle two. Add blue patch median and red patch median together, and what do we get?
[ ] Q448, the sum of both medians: 1.72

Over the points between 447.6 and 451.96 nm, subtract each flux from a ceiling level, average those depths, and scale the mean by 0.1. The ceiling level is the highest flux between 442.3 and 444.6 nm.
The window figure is -0.02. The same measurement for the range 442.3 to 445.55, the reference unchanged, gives 0.33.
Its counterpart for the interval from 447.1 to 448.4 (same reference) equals 0.12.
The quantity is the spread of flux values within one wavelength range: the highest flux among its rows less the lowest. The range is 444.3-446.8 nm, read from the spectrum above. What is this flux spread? 6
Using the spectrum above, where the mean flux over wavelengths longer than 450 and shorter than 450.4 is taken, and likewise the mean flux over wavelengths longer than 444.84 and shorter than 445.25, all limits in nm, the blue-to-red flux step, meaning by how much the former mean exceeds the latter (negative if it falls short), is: 3.3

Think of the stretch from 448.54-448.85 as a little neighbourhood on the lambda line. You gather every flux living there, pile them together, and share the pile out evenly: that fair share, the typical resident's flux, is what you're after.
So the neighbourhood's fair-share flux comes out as 26.8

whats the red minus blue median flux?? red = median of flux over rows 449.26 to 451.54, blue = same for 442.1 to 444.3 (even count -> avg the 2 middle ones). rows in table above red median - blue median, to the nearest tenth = 3.5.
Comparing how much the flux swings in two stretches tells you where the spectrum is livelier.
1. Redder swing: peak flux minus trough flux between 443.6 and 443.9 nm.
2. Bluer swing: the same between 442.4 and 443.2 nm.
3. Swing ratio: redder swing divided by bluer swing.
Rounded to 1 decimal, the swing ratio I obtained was 1.2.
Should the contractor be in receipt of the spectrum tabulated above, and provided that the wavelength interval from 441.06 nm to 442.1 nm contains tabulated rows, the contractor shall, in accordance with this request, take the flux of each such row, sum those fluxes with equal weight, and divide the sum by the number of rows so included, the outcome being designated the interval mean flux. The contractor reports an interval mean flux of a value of 24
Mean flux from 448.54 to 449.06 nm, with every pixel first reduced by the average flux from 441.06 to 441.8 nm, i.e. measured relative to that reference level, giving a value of 4.1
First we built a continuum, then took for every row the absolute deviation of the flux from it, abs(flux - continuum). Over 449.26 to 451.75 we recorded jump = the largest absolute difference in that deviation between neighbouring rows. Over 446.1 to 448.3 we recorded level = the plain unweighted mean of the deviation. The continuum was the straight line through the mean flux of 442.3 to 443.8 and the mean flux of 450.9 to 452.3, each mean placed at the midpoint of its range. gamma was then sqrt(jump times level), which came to 2.1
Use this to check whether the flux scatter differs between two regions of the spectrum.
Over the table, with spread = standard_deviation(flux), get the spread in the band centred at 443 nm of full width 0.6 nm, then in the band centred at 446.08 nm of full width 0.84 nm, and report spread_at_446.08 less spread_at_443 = 0.9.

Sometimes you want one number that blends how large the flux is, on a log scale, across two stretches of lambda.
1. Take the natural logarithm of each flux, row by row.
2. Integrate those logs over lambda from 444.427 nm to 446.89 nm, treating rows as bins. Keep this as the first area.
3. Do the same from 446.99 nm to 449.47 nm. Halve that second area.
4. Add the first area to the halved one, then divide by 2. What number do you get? 6.00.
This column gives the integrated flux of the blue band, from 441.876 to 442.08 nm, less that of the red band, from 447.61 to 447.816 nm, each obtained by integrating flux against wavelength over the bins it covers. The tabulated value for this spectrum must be -0.56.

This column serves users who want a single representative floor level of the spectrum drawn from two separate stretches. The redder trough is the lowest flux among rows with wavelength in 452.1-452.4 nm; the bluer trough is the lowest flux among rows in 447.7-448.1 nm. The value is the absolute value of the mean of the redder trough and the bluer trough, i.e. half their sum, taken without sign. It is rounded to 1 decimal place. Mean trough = 26.4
